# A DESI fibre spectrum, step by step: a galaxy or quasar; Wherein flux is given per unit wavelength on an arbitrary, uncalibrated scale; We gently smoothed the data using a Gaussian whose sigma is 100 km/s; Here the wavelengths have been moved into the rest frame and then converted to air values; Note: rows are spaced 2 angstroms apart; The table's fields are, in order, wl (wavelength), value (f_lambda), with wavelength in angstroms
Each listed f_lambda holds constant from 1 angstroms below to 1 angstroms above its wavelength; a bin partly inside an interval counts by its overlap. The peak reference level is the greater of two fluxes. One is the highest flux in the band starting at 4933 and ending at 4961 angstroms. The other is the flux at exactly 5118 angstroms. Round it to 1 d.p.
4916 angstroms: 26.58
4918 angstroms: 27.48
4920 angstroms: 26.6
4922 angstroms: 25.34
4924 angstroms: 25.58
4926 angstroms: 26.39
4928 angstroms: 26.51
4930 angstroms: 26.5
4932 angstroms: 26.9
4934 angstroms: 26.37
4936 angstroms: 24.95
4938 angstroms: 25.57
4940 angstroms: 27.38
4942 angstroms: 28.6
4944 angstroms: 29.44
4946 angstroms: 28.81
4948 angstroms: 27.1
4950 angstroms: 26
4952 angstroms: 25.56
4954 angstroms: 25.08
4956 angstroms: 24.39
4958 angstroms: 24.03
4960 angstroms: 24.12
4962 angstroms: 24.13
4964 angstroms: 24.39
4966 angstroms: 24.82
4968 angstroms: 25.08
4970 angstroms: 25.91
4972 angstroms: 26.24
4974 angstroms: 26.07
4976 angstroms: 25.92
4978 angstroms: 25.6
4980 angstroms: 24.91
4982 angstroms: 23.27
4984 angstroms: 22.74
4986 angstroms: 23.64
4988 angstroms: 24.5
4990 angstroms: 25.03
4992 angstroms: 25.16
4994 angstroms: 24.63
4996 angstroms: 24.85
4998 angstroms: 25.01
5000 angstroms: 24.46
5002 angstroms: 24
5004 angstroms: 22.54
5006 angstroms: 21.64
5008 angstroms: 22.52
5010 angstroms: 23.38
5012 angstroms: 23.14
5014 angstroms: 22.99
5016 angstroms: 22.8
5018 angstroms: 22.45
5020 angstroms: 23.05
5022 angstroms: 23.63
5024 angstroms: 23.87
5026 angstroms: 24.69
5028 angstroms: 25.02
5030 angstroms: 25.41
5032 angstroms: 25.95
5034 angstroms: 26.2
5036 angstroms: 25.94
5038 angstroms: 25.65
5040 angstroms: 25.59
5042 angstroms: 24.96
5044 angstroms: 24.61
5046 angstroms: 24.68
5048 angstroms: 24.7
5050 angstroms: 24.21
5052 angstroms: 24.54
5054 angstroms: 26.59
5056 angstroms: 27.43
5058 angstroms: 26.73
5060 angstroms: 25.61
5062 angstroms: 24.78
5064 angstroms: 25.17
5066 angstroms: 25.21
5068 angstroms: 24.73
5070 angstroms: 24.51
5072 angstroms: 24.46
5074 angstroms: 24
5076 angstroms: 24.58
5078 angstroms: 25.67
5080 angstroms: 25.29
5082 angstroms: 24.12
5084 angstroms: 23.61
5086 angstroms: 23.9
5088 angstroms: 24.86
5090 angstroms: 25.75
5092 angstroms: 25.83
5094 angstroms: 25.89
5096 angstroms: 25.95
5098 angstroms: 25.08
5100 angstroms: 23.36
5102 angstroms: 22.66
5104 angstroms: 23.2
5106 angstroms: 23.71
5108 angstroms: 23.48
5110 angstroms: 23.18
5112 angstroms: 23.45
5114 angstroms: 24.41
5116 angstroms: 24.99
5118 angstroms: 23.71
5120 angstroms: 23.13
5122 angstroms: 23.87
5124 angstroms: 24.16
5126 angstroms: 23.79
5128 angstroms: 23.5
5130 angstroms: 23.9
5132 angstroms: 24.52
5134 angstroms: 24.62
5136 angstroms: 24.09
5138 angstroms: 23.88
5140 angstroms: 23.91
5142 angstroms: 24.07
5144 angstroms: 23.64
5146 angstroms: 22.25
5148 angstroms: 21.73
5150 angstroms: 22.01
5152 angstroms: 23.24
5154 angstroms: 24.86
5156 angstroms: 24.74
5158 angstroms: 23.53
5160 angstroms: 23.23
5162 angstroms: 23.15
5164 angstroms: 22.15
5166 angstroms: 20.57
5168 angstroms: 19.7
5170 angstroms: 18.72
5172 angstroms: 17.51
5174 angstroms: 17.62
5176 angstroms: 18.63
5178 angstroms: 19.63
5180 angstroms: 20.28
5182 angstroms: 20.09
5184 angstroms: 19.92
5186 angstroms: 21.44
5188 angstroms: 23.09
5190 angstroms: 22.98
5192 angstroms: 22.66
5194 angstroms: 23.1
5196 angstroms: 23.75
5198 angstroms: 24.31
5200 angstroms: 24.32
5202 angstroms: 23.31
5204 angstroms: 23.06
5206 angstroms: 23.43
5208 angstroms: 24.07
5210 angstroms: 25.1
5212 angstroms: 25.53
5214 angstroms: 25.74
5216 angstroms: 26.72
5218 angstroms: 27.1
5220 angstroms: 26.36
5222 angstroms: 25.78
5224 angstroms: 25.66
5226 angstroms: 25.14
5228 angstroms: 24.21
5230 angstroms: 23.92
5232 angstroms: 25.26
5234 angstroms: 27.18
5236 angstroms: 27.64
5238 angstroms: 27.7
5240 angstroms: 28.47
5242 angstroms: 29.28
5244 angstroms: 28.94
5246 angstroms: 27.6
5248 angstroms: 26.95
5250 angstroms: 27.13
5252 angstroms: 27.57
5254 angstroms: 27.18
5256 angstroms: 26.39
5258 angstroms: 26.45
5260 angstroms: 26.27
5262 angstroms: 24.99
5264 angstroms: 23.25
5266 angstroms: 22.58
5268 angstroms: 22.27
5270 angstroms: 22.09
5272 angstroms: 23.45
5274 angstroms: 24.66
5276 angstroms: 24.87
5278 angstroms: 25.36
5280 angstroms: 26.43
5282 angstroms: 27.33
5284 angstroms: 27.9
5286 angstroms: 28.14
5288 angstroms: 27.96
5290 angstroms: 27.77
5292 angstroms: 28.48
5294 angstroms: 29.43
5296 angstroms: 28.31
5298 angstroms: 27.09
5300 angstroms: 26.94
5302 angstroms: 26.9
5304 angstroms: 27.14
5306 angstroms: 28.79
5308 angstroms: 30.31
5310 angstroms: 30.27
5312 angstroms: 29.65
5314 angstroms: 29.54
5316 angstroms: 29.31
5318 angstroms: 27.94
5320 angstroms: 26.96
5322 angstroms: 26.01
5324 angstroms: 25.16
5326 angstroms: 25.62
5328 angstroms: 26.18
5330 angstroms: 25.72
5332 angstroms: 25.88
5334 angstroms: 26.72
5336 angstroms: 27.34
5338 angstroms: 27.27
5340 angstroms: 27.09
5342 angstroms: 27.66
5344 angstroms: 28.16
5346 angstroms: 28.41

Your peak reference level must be 29.4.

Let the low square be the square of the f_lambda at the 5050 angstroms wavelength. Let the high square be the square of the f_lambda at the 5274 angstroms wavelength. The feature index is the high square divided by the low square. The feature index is 1.0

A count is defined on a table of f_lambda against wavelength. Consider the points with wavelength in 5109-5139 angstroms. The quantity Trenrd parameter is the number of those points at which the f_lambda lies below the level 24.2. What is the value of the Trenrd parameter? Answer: 11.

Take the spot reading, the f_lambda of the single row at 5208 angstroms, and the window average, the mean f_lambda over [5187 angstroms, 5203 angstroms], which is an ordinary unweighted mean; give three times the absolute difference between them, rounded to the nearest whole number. 2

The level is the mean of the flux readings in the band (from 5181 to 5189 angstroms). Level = 21.1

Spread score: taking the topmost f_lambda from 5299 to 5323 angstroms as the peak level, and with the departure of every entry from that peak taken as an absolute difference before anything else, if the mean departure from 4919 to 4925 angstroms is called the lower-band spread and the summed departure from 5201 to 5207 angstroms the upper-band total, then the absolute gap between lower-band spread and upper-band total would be 16.7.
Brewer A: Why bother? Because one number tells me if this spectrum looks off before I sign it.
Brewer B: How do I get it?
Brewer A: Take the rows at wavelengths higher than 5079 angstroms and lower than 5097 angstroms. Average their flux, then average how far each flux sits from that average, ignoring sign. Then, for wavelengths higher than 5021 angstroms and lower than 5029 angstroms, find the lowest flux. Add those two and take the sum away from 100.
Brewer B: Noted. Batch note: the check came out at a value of 75.6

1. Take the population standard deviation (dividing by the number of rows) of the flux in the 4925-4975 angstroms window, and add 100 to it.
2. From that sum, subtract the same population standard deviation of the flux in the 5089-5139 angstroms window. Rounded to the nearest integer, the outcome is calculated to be 101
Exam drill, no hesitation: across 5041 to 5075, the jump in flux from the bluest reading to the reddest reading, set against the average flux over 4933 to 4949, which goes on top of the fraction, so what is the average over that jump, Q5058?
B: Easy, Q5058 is -28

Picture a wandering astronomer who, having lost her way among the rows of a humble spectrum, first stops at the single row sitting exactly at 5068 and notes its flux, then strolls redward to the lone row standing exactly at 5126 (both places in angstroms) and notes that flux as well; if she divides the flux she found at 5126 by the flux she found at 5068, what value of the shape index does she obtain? 0.96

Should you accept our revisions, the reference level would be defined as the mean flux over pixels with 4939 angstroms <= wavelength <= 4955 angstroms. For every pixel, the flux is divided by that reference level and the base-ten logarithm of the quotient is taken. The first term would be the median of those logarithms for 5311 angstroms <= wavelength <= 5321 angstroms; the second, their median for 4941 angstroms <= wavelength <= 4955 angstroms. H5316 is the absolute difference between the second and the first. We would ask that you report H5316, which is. 0.0340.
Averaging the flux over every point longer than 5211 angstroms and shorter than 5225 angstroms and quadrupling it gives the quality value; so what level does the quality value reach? 105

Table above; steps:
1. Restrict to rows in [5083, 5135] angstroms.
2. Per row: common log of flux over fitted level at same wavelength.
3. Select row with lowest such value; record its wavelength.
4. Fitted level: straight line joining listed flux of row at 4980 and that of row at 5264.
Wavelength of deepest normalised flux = 5102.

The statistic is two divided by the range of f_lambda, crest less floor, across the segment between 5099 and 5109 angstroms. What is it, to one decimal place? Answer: 1.9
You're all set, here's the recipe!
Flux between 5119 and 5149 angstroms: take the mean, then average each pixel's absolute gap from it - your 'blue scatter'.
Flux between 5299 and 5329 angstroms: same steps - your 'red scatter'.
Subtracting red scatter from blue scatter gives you -1.0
